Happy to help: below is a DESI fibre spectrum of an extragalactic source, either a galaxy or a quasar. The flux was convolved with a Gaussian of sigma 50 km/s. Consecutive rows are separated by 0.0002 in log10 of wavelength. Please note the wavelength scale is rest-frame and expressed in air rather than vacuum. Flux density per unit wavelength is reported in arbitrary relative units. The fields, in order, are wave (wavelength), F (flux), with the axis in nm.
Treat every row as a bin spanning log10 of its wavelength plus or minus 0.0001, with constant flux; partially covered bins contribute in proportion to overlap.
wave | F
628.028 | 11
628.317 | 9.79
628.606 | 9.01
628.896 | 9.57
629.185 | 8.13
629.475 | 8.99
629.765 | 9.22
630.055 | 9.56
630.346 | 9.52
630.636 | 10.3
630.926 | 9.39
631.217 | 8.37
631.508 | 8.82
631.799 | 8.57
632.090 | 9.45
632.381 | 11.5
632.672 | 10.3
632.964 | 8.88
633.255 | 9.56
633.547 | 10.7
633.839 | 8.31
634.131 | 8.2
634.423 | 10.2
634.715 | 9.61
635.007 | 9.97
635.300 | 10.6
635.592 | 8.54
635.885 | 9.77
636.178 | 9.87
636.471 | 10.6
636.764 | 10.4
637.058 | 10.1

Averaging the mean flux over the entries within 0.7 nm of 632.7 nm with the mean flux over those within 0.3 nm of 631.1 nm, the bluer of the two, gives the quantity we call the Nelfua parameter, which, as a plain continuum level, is 9.41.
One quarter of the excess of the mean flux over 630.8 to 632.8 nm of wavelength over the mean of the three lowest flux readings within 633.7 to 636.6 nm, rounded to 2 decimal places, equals 0.28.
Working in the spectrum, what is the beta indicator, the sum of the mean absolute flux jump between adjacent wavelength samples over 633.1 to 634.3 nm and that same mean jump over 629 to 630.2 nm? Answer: 1.69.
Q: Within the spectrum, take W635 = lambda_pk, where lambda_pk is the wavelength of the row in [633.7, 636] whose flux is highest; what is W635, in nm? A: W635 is 635.300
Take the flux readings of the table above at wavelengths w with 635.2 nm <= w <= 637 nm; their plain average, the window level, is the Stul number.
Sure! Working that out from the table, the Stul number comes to 10.0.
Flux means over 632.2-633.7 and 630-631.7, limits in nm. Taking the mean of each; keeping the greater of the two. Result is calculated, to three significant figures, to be 10.2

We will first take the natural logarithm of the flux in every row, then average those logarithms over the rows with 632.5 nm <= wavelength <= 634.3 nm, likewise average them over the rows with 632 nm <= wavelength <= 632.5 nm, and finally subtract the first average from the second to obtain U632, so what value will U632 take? 0.12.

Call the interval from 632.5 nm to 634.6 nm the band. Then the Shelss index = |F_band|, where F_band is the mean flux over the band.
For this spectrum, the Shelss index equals 9.5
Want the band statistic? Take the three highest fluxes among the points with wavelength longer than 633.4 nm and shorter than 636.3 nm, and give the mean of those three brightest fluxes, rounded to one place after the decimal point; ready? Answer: 10.5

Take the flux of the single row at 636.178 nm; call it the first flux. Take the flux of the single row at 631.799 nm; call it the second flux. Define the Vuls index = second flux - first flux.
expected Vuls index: -1.3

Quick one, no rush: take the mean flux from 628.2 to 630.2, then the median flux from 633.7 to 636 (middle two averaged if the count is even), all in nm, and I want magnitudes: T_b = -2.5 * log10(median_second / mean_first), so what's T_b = -0.06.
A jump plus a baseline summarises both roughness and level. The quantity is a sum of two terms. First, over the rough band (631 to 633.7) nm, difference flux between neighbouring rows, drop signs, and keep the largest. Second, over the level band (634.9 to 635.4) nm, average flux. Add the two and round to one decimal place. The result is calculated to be 12.3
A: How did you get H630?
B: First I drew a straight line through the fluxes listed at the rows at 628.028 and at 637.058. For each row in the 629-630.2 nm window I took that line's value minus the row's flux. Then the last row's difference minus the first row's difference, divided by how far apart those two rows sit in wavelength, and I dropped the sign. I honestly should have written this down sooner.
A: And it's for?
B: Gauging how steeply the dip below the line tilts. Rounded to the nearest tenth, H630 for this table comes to 1.7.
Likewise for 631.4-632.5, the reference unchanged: 3.2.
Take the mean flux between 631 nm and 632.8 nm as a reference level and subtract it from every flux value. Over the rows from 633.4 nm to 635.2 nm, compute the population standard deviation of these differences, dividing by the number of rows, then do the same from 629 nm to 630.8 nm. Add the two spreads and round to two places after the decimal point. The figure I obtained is 1.59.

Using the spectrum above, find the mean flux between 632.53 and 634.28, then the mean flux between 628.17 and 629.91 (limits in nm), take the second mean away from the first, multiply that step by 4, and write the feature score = 0.8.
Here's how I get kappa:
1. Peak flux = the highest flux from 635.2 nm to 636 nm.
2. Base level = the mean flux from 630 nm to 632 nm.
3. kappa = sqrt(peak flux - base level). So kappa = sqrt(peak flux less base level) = 1.18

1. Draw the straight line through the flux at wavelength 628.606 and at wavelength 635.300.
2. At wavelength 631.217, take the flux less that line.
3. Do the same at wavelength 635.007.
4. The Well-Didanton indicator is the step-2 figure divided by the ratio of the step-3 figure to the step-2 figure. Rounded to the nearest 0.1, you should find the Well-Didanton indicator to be -2.8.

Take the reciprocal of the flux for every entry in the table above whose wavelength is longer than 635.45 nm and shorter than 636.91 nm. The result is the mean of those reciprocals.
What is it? 0.102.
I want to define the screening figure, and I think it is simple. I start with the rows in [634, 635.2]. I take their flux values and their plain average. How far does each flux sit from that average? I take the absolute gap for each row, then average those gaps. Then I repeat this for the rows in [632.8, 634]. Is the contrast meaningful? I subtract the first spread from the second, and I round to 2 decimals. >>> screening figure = 0.12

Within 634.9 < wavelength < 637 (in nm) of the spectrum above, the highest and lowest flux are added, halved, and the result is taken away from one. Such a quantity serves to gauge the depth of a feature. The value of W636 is -8.57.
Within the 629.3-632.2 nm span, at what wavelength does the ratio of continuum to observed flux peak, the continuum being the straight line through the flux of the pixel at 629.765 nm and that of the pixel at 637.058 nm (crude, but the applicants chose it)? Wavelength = 631.217 nm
